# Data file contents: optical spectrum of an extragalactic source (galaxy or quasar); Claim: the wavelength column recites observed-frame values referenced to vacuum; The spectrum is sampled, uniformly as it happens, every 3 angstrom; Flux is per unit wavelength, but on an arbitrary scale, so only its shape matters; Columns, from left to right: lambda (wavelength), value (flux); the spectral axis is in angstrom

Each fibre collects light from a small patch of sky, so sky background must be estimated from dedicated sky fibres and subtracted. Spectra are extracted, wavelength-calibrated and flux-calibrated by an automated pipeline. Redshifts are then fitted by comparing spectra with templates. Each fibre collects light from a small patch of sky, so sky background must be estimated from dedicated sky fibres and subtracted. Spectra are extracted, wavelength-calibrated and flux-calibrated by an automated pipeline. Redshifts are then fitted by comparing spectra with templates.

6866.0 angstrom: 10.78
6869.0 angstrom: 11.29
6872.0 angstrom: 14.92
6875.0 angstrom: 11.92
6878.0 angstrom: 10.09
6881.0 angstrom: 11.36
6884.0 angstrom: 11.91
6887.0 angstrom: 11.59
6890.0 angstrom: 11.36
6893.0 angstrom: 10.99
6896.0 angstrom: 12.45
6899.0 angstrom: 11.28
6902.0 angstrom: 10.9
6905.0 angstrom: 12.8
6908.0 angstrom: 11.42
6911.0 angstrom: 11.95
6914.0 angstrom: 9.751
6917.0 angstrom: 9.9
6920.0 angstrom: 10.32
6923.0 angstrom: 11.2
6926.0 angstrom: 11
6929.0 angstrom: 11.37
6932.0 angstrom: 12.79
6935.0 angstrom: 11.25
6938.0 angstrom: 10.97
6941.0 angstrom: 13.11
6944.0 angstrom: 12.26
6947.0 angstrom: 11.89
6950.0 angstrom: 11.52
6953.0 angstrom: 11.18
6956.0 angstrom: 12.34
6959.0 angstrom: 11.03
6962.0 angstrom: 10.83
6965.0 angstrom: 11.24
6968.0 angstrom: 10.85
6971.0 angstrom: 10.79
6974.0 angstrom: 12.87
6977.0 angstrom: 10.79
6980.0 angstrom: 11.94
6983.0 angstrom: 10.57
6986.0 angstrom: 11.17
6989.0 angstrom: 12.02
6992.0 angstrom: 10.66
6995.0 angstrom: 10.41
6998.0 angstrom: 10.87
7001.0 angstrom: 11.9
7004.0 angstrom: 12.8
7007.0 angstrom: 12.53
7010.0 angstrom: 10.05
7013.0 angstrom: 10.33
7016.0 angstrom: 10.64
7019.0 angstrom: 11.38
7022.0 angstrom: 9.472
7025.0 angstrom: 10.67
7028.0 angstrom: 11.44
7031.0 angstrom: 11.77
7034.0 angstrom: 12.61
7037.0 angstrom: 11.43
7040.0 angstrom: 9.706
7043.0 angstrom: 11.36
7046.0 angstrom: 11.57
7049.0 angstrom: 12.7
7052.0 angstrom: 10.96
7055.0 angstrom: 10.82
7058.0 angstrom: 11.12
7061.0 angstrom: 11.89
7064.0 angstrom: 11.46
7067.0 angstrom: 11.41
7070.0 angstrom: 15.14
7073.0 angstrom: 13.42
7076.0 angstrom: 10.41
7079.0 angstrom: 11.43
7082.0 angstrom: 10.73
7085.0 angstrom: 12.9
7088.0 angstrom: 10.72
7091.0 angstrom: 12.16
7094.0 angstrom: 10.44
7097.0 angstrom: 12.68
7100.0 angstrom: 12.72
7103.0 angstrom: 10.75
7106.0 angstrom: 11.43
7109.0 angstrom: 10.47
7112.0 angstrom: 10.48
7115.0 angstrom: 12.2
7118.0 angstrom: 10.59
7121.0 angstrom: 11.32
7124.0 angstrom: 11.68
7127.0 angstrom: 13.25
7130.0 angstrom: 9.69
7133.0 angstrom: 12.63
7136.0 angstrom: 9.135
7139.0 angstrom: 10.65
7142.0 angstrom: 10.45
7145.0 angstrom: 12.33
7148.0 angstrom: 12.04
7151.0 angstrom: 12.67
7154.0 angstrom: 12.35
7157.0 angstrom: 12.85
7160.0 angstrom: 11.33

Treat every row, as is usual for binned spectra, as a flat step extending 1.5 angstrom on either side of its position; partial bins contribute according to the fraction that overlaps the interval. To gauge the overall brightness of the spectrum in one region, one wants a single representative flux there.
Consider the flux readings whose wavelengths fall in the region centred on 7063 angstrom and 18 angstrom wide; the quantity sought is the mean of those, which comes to 12.0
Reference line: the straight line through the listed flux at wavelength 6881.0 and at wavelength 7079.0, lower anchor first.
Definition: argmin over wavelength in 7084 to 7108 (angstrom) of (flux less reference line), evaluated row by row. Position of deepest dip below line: 7094.0 angstrom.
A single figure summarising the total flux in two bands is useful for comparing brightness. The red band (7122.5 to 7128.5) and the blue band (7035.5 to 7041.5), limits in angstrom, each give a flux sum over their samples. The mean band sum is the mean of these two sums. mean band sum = 23.0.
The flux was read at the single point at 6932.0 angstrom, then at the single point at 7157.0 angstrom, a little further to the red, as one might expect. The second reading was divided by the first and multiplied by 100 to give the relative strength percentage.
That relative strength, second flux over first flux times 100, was 100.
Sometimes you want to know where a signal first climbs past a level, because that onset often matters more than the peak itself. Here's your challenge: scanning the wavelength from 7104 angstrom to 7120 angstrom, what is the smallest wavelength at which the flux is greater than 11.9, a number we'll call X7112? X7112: 7115.0 angstrom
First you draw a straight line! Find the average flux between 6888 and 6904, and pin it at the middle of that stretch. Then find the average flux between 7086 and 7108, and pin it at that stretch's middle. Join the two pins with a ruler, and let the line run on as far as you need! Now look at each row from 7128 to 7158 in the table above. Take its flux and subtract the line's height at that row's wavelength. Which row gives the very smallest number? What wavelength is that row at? 7136.0 angstrom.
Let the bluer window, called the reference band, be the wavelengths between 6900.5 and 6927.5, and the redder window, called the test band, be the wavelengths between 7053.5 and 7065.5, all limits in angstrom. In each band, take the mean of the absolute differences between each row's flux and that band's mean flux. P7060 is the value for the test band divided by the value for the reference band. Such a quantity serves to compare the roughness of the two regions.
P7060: 0.49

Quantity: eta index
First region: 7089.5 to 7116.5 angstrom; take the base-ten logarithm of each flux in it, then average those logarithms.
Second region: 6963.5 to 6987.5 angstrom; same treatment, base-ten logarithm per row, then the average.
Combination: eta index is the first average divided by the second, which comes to 1.01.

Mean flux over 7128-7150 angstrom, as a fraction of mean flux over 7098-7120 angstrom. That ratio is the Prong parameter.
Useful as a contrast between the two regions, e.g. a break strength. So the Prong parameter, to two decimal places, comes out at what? 0.98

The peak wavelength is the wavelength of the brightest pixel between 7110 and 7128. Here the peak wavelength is 7127.0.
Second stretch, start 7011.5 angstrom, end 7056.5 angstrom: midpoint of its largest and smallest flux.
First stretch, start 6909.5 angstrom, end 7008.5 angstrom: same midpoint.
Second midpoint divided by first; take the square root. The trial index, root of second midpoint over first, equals 0.985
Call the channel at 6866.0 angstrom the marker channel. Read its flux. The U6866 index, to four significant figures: 10.78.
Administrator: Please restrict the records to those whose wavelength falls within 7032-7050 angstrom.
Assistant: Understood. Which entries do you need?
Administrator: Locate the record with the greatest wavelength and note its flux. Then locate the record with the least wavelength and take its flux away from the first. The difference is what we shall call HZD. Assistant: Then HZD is 0.1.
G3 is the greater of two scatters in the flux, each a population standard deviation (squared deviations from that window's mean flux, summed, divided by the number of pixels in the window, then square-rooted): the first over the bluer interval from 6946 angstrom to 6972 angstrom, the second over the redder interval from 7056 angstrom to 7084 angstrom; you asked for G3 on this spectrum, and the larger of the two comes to 1.40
